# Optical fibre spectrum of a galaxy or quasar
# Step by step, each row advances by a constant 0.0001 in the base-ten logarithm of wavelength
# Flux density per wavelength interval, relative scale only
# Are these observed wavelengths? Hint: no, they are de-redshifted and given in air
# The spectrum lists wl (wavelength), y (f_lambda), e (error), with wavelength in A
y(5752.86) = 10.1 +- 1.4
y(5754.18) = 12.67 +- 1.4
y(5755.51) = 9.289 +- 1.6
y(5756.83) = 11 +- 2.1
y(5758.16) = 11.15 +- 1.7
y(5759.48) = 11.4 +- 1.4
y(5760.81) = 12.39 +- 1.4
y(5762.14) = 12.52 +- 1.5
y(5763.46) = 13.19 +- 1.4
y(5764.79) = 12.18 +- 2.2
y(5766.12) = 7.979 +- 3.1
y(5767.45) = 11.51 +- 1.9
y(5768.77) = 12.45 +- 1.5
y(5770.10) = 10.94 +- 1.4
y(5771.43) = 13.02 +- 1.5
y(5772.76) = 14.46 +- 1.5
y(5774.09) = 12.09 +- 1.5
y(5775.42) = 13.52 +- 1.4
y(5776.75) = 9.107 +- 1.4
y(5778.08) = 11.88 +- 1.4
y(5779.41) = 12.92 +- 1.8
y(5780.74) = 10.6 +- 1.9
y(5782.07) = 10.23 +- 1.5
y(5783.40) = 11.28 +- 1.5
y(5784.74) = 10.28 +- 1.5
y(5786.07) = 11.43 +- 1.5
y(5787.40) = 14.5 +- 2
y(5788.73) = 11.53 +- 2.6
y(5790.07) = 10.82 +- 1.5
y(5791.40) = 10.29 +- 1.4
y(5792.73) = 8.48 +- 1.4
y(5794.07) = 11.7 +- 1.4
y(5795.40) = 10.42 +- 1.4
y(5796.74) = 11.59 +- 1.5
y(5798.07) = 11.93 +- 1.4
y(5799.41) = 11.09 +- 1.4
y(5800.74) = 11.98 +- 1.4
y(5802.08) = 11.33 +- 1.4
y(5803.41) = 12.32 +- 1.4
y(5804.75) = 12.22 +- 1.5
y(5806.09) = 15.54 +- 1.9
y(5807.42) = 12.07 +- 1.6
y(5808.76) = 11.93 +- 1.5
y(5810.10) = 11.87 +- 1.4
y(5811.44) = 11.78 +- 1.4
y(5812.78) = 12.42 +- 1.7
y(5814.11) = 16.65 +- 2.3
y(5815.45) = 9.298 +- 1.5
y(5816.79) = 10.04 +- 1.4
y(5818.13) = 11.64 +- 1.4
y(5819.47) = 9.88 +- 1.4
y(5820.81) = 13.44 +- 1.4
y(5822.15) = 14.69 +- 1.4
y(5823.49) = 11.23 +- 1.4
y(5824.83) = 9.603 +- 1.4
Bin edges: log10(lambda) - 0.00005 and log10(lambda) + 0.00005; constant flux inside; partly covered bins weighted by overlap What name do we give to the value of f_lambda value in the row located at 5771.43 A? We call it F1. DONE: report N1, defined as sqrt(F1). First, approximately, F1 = 13.02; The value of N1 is 3.6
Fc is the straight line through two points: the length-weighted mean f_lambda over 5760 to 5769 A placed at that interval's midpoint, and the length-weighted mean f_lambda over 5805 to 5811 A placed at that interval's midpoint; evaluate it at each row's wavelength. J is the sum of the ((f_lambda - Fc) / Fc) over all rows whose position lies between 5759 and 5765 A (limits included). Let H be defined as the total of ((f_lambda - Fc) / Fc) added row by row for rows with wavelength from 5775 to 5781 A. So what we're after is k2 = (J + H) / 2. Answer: 0.1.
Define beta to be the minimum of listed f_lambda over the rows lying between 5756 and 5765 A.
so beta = 11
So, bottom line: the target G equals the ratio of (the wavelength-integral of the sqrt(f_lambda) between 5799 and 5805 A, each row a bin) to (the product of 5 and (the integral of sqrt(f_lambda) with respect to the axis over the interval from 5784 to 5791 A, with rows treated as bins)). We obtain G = 0.173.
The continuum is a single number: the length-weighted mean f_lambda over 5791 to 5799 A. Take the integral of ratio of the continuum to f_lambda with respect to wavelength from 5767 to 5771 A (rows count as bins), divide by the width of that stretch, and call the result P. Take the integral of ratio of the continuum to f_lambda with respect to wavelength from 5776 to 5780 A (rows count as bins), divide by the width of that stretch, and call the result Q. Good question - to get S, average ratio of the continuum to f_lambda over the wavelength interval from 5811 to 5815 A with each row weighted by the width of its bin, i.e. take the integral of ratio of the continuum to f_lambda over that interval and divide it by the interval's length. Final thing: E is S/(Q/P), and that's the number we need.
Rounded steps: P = 0.92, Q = 0.97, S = 0.823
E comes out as 0.78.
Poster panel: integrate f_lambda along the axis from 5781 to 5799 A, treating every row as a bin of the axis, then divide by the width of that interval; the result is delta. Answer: 11.1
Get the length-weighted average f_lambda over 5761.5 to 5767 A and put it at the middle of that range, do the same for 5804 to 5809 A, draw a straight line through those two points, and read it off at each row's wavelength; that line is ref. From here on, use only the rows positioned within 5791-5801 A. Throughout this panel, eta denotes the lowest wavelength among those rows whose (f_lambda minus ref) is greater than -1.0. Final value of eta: 5794.07 A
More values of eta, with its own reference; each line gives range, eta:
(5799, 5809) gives 5800.74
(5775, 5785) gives 5775.42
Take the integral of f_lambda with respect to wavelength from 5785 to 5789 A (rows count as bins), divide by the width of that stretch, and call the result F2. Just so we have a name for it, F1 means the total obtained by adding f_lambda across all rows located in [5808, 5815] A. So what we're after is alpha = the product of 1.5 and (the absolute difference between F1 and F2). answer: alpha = 78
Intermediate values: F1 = 65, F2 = 12.4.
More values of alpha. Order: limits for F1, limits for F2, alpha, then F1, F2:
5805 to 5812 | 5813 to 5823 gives 76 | 63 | 12.2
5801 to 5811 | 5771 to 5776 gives 111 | 87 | 13.3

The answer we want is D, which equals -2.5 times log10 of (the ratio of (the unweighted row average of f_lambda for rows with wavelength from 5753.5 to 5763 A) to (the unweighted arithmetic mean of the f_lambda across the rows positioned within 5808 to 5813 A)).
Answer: 0.05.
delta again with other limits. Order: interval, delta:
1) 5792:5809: 11.7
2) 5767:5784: 11.9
